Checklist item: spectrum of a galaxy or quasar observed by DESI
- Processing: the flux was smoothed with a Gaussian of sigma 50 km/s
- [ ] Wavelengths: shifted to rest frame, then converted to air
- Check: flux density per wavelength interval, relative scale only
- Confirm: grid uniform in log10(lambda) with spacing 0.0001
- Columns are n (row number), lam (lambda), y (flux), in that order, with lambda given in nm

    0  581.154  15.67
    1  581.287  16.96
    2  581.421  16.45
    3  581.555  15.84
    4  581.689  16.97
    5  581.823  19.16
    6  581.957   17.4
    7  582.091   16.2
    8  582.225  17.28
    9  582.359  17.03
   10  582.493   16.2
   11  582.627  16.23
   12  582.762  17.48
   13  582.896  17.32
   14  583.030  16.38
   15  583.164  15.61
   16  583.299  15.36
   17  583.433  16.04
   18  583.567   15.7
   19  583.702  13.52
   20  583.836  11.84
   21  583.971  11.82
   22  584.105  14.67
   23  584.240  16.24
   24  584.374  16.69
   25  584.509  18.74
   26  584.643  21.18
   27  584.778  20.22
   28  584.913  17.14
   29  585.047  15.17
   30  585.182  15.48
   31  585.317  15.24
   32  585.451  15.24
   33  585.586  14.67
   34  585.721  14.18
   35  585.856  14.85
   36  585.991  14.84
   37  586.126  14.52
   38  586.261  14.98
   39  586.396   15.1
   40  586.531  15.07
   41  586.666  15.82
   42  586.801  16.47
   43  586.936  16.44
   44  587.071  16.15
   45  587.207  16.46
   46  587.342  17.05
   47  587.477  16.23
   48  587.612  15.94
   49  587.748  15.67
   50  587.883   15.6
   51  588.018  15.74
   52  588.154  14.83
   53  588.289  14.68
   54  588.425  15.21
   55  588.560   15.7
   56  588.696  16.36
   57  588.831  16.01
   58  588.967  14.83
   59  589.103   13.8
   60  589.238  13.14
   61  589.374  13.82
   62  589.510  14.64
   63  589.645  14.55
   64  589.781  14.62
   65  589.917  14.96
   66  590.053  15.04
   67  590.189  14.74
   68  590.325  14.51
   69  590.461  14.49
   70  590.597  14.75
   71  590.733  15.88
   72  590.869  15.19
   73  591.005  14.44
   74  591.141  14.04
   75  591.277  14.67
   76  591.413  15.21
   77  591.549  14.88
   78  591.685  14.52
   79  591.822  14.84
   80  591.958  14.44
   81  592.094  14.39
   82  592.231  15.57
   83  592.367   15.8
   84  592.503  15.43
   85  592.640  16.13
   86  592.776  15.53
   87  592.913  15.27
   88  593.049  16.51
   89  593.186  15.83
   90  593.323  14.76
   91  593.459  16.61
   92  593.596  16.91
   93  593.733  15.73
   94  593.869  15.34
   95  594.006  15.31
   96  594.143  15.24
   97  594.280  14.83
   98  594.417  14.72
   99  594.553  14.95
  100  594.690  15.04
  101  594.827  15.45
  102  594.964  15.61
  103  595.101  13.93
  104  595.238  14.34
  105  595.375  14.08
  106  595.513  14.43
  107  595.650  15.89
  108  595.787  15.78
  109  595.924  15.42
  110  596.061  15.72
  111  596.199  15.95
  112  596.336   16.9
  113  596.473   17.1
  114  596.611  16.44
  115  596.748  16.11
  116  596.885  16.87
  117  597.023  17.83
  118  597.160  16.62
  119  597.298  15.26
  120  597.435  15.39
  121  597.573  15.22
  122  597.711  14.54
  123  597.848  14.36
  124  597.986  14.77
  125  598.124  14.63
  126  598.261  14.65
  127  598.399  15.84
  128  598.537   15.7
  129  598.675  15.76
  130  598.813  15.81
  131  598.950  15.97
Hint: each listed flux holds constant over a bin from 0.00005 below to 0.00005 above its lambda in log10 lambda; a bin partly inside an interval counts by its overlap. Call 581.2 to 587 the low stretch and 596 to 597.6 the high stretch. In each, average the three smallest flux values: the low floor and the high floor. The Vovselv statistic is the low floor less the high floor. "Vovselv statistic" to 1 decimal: -2.9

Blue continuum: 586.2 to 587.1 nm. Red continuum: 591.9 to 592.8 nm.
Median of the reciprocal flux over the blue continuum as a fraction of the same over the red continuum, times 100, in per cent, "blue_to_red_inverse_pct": 98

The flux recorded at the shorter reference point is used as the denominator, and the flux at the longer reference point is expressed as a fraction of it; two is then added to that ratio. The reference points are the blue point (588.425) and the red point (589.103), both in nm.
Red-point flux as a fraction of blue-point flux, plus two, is 2.91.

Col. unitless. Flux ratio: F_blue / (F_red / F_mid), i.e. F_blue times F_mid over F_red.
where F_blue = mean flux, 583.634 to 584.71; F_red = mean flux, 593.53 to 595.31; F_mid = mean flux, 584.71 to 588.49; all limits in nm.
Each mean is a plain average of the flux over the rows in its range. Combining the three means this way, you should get 16.1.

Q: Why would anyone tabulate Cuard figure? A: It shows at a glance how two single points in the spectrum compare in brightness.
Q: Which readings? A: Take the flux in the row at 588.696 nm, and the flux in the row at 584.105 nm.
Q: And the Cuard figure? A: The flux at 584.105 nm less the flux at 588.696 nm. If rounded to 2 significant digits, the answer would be -1.7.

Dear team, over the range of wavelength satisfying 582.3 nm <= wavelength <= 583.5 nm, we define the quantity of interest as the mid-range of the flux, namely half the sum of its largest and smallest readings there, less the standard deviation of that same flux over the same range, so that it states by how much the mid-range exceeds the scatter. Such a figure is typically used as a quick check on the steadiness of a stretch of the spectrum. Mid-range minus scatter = 15.7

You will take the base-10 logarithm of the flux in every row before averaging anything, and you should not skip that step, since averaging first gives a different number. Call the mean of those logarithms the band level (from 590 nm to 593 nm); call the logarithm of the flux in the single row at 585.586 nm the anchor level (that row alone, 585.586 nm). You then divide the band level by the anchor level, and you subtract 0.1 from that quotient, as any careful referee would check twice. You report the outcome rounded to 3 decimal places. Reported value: 0.908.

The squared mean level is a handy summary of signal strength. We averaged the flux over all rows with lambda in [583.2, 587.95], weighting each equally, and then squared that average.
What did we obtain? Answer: 247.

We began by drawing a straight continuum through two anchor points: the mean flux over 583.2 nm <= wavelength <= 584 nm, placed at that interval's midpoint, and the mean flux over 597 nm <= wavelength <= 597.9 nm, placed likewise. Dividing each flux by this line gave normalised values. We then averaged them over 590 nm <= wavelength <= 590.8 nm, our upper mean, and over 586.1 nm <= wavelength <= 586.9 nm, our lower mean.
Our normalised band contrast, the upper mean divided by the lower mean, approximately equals 0.94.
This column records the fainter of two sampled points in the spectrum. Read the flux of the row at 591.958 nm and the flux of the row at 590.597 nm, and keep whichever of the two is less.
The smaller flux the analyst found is 14.4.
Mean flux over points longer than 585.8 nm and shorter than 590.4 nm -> 15.2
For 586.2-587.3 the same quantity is 15.8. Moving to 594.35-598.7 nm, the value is 15.5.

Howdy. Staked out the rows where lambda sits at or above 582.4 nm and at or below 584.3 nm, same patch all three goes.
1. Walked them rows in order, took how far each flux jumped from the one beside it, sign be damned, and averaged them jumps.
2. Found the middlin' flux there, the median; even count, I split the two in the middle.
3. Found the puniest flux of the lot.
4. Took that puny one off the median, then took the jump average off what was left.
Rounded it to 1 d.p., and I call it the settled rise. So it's 3.1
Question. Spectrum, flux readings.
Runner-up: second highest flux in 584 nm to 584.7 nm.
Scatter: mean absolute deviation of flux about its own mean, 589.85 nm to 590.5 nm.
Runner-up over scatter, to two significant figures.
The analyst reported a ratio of 93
